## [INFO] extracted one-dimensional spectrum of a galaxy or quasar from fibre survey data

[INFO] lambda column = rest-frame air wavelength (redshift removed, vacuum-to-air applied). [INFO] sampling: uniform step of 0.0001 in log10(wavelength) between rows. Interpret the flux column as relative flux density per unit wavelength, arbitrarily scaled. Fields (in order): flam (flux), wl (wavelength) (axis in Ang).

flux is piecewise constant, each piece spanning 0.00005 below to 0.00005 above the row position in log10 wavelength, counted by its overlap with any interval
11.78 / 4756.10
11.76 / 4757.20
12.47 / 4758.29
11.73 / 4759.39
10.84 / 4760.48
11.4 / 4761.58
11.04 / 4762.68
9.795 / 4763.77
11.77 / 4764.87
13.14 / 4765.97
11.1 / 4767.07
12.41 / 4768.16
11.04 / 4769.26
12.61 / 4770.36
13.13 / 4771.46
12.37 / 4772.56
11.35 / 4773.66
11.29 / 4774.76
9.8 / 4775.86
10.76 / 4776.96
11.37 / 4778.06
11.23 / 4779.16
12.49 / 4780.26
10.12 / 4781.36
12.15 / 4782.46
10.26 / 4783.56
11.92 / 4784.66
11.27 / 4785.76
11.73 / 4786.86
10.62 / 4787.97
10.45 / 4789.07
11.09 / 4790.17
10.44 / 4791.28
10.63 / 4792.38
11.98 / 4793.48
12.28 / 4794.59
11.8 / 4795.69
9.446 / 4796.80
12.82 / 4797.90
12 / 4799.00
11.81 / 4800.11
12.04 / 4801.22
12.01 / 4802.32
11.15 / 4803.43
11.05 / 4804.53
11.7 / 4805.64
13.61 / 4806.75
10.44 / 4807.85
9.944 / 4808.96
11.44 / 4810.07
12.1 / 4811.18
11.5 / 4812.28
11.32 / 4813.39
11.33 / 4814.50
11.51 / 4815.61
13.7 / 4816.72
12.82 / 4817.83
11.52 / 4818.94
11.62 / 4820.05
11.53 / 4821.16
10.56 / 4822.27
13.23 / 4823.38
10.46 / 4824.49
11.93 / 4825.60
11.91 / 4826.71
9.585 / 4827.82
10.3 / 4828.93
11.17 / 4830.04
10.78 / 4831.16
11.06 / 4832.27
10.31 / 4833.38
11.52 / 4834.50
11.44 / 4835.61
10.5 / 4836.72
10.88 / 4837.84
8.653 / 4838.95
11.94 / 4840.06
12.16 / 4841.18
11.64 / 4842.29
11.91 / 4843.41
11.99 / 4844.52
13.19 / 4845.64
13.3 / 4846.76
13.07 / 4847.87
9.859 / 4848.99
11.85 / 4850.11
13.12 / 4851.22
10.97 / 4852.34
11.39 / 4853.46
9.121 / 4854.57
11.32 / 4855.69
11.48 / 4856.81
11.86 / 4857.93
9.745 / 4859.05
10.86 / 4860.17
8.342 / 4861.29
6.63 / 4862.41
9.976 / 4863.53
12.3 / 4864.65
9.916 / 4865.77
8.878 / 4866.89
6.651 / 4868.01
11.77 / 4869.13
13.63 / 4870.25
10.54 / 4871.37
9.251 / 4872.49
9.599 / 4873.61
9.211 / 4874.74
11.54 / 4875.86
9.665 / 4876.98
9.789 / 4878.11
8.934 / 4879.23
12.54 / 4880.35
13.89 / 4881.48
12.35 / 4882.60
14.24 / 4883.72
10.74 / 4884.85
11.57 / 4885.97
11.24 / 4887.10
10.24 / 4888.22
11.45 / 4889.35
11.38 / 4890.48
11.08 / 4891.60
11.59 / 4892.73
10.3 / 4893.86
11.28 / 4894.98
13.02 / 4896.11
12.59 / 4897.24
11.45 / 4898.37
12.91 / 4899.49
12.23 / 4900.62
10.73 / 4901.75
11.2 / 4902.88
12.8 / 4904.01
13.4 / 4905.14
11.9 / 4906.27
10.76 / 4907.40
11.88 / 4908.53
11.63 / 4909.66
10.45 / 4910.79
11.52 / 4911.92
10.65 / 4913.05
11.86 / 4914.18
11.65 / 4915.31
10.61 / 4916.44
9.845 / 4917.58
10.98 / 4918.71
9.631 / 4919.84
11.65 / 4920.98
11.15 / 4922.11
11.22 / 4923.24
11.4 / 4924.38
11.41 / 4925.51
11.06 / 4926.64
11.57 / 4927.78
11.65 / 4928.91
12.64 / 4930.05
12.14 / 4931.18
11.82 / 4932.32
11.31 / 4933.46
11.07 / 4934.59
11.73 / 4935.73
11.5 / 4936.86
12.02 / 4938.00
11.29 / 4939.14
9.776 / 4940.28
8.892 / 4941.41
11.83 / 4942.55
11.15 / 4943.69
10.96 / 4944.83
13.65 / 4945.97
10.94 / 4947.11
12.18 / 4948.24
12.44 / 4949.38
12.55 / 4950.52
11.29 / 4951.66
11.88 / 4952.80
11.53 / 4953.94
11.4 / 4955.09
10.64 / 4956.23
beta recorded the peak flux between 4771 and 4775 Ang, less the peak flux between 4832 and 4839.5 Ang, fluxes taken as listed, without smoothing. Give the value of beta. 1.6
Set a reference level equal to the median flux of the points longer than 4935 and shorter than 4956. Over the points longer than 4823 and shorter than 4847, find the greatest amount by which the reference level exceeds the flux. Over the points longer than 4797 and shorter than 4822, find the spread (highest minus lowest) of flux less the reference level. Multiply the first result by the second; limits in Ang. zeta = 11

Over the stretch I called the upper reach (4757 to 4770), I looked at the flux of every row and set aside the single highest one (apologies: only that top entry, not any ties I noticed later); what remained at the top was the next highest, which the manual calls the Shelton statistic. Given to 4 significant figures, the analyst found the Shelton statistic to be 12.47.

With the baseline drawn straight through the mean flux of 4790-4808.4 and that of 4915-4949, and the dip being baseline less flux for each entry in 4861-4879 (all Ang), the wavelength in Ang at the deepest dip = 4862.41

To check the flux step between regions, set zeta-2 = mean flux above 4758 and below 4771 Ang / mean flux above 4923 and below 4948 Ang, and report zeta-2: 1.02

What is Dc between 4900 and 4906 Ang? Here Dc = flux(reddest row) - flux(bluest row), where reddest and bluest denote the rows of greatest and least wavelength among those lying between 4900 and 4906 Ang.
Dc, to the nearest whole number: 1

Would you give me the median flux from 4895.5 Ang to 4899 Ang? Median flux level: 12.6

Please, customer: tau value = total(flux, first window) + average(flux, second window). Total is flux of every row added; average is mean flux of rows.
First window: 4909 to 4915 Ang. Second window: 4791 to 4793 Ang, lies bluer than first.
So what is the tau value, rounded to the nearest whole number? 67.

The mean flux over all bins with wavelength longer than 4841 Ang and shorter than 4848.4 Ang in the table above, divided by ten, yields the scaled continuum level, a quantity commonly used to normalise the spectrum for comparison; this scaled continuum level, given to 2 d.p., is 1.25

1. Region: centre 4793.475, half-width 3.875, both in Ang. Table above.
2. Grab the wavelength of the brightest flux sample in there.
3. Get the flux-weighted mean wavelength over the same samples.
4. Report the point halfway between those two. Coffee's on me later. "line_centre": 4794.0 Ang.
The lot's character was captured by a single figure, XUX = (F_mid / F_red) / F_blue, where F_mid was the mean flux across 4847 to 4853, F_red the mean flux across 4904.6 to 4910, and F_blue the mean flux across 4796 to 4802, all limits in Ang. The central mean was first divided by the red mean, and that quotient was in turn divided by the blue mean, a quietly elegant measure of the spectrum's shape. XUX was 0.085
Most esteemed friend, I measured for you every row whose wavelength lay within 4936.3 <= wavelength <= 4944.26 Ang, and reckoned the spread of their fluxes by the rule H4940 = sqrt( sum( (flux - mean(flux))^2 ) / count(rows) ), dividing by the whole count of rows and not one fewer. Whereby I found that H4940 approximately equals 1.07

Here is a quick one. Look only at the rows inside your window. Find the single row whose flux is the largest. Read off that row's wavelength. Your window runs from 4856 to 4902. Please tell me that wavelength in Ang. 4883.72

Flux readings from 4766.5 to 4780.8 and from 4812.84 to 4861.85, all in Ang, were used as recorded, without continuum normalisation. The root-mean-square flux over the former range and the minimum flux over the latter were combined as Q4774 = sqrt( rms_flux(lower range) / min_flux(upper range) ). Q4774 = 1.18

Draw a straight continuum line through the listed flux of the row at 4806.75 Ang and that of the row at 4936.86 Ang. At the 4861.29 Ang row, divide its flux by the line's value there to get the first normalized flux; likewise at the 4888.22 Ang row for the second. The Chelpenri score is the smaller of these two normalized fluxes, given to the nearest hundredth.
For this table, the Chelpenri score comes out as 0.66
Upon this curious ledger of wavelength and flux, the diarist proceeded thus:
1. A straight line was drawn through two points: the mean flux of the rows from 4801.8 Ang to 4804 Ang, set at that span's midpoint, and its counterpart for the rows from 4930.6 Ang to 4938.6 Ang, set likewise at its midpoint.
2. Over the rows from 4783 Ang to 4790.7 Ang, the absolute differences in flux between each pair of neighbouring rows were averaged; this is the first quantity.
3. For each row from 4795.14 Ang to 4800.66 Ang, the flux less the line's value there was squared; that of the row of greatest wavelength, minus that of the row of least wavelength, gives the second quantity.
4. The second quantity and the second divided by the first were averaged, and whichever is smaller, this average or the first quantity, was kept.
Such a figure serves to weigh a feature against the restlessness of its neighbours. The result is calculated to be 0.00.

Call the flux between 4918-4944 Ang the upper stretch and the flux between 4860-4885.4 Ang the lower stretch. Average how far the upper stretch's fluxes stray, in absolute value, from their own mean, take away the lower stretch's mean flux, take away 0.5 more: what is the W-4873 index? -10.4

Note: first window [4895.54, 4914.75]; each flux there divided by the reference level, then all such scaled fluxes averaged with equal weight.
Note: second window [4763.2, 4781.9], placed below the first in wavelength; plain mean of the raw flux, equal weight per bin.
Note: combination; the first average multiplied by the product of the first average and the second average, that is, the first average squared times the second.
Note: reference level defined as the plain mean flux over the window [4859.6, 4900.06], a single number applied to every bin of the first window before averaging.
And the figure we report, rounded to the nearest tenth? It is 13.6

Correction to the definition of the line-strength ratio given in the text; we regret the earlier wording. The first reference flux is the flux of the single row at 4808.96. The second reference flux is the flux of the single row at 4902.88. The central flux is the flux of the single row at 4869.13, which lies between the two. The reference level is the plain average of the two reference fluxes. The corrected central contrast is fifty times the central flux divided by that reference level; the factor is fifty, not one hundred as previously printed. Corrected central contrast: 56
